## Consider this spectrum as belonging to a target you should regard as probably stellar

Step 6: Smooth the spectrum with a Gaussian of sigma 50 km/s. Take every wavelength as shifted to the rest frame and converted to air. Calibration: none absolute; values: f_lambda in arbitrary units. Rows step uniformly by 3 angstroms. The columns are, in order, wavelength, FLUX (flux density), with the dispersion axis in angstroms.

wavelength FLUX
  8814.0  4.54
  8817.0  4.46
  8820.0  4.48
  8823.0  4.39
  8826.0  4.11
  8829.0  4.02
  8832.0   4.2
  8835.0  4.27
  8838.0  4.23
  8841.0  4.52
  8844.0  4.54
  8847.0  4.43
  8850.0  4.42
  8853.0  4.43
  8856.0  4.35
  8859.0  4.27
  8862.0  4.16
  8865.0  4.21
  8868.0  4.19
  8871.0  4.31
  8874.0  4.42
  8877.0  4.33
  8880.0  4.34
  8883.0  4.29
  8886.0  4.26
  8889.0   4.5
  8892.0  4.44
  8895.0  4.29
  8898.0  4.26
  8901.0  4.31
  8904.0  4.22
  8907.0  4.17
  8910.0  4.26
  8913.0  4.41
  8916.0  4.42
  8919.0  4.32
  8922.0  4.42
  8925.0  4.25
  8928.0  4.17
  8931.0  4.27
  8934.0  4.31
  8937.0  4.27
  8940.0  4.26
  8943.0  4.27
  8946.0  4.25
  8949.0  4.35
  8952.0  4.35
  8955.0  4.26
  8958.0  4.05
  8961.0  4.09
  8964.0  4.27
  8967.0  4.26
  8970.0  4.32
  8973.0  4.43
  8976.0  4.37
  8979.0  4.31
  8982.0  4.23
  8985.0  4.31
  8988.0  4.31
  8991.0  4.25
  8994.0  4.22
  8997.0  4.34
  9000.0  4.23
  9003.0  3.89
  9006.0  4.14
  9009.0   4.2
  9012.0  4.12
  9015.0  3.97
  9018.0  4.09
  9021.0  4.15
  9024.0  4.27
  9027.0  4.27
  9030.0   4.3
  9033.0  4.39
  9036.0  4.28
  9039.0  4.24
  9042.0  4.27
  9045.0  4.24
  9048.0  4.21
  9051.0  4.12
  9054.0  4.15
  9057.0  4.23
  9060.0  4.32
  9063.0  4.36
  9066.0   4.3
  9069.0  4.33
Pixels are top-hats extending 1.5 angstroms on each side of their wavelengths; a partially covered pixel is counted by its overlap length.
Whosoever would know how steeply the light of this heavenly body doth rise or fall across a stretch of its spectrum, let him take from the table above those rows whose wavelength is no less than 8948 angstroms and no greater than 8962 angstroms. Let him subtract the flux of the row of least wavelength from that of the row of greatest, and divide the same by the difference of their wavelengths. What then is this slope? -0.022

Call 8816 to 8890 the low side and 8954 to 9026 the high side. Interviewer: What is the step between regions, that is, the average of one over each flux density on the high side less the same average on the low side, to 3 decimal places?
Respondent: 0.006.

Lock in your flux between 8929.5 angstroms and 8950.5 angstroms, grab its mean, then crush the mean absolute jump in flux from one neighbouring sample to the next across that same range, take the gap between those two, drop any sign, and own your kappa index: 4.25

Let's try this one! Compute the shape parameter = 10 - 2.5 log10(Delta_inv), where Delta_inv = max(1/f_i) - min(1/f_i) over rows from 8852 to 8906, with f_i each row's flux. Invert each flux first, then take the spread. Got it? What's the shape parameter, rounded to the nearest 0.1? 14.4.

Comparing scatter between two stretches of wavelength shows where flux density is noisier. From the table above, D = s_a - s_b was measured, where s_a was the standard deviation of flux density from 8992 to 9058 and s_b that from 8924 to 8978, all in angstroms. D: 0.02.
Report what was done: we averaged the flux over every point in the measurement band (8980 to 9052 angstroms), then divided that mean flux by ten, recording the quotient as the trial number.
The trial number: 0.421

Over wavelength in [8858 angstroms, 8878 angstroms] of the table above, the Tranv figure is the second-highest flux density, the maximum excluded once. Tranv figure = 4.33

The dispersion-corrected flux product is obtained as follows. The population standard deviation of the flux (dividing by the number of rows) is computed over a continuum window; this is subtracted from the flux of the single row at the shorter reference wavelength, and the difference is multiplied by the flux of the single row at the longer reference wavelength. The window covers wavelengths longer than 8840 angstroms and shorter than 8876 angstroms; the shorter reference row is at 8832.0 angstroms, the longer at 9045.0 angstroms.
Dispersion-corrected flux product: 17.3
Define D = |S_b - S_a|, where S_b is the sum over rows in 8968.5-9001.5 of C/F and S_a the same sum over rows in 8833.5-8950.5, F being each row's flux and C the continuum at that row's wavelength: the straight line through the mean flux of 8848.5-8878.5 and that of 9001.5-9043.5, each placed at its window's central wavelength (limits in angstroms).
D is 28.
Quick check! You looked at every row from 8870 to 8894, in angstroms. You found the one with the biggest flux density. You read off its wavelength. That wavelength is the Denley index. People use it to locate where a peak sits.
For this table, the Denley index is 8889.0 angstroms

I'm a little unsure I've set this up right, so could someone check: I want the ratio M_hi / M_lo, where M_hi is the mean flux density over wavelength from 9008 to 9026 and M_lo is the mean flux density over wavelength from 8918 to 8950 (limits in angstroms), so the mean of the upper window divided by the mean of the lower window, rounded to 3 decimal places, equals 0.965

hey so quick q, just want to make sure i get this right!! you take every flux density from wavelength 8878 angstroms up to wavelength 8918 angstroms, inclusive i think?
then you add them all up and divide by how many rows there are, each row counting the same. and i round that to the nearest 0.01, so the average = 4.32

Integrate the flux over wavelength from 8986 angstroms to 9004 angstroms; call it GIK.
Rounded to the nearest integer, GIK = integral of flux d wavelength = 76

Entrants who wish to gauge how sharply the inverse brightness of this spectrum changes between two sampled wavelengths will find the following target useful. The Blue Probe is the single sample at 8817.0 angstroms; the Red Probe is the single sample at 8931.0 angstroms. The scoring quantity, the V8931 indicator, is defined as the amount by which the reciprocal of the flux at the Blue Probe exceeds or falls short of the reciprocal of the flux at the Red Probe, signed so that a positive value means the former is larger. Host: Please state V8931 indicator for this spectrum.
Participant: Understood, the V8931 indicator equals -0.010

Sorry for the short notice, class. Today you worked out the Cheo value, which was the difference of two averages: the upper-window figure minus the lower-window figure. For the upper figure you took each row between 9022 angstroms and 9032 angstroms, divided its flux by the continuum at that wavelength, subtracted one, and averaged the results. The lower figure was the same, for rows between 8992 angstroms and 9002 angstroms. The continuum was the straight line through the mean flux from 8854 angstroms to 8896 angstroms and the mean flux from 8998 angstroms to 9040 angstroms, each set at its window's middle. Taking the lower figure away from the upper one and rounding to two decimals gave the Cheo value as 0.01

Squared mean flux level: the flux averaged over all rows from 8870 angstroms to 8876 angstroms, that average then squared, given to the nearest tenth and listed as 19.1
